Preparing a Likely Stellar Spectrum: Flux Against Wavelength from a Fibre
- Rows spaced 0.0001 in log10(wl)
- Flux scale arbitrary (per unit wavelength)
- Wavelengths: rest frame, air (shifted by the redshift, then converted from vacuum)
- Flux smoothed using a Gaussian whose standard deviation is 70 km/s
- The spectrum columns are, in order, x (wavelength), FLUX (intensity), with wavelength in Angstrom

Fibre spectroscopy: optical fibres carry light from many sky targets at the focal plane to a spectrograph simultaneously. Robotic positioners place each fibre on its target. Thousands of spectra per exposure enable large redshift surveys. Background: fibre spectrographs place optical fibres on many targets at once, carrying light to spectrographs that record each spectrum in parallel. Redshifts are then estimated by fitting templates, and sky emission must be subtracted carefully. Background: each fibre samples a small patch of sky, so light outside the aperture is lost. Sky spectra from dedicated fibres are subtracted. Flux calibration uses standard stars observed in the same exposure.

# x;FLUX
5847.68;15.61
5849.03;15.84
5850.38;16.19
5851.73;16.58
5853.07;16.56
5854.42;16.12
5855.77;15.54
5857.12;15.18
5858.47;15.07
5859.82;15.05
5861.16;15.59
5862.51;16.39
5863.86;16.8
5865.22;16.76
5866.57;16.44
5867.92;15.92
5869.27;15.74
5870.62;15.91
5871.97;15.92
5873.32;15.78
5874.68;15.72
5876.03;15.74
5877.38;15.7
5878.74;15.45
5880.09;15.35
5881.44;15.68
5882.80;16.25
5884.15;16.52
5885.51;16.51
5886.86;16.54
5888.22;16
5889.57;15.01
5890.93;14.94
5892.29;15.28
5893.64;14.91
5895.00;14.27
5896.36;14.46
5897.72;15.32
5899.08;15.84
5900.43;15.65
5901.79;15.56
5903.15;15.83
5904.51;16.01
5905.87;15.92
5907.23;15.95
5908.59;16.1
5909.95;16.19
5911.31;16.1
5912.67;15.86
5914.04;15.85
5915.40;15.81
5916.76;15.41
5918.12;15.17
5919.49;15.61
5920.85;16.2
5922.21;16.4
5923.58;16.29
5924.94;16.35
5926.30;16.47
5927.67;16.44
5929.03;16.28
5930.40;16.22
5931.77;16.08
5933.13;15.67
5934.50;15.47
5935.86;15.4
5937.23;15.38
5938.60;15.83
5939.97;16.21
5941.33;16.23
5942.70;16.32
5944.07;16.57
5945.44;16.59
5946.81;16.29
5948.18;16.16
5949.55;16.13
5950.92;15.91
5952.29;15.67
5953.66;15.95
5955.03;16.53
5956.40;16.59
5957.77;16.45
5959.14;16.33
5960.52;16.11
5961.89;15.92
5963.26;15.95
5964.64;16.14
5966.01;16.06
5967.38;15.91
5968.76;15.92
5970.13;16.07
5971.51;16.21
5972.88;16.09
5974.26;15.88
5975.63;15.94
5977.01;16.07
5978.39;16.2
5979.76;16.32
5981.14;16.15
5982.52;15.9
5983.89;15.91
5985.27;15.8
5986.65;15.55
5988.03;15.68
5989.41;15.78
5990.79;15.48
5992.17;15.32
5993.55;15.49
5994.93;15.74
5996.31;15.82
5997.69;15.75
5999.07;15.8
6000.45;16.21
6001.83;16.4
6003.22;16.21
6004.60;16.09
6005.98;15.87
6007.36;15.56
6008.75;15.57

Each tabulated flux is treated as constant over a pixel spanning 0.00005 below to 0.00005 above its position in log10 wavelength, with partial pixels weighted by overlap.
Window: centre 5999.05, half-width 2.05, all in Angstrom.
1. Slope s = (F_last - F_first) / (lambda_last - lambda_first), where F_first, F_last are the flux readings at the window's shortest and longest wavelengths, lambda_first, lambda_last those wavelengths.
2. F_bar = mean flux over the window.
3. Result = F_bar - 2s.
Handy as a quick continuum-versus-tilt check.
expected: 15.6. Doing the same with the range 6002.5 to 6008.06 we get 16.2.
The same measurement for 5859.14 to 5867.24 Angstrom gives 15.8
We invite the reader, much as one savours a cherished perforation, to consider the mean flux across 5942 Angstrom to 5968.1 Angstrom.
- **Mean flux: 16.2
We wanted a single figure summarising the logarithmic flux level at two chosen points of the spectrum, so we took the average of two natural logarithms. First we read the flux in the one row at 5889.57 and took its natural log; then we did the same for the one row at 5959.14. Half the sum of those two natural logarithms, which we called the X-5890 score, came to 2.75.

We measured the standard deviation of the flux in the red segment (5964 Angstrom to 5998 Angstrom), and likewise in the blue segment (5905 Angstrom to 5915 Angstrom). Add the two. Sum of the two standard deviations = 0.4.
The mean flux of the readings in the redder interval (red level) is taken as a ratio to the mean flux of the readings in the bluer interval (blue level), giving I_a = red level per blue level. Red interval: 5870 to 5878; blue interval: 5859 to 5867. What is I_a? 0.98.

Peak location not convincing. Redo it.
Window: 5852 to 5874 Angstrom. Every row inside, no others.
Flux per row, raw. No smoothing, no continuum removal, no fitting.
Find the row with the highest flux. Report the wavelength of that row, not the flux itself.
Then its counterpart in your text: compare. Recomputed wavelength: 5863.86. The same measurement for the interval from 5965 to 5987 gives 5979.76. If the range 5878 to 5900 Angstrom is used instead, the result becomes 5886.86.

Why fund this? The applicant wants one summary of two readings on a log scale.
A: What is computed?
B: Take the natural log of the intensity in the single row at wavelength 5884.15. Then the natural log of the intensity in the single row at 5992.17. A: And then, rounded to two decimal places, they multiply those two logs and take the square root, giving 2.77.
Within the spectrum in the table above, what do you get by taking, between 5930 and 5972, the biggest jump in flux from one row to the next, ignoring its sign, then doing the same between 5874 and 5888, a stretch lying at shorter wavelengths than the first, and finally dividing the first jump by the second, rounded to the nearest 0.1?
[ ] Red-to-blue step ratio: 1.0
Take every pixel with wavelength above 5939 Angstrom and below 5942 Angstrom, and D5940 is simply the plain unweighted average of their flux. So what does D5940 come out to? 16.2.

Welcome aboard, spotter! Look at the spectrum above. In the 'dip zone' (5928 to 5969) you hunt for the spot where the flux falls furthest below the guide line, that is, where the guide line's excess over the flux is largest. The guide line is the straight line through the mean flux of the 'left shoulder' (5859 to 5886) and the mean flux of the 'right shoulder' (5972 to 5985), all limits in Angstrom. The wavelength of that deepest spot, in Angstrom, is 5937.23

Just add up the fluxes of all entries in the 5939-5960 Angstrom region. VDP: 244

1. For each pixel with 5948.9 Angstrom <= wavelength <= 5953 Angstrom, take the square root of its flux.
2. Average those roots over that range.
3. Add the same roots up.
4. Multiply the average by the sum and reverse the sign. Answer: -47.7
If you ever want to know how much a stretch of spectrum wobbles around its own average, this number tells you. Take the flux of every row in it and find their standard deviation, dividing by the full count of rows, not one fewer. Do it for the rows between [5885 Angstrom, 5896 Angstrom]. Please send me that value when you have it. 0.77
